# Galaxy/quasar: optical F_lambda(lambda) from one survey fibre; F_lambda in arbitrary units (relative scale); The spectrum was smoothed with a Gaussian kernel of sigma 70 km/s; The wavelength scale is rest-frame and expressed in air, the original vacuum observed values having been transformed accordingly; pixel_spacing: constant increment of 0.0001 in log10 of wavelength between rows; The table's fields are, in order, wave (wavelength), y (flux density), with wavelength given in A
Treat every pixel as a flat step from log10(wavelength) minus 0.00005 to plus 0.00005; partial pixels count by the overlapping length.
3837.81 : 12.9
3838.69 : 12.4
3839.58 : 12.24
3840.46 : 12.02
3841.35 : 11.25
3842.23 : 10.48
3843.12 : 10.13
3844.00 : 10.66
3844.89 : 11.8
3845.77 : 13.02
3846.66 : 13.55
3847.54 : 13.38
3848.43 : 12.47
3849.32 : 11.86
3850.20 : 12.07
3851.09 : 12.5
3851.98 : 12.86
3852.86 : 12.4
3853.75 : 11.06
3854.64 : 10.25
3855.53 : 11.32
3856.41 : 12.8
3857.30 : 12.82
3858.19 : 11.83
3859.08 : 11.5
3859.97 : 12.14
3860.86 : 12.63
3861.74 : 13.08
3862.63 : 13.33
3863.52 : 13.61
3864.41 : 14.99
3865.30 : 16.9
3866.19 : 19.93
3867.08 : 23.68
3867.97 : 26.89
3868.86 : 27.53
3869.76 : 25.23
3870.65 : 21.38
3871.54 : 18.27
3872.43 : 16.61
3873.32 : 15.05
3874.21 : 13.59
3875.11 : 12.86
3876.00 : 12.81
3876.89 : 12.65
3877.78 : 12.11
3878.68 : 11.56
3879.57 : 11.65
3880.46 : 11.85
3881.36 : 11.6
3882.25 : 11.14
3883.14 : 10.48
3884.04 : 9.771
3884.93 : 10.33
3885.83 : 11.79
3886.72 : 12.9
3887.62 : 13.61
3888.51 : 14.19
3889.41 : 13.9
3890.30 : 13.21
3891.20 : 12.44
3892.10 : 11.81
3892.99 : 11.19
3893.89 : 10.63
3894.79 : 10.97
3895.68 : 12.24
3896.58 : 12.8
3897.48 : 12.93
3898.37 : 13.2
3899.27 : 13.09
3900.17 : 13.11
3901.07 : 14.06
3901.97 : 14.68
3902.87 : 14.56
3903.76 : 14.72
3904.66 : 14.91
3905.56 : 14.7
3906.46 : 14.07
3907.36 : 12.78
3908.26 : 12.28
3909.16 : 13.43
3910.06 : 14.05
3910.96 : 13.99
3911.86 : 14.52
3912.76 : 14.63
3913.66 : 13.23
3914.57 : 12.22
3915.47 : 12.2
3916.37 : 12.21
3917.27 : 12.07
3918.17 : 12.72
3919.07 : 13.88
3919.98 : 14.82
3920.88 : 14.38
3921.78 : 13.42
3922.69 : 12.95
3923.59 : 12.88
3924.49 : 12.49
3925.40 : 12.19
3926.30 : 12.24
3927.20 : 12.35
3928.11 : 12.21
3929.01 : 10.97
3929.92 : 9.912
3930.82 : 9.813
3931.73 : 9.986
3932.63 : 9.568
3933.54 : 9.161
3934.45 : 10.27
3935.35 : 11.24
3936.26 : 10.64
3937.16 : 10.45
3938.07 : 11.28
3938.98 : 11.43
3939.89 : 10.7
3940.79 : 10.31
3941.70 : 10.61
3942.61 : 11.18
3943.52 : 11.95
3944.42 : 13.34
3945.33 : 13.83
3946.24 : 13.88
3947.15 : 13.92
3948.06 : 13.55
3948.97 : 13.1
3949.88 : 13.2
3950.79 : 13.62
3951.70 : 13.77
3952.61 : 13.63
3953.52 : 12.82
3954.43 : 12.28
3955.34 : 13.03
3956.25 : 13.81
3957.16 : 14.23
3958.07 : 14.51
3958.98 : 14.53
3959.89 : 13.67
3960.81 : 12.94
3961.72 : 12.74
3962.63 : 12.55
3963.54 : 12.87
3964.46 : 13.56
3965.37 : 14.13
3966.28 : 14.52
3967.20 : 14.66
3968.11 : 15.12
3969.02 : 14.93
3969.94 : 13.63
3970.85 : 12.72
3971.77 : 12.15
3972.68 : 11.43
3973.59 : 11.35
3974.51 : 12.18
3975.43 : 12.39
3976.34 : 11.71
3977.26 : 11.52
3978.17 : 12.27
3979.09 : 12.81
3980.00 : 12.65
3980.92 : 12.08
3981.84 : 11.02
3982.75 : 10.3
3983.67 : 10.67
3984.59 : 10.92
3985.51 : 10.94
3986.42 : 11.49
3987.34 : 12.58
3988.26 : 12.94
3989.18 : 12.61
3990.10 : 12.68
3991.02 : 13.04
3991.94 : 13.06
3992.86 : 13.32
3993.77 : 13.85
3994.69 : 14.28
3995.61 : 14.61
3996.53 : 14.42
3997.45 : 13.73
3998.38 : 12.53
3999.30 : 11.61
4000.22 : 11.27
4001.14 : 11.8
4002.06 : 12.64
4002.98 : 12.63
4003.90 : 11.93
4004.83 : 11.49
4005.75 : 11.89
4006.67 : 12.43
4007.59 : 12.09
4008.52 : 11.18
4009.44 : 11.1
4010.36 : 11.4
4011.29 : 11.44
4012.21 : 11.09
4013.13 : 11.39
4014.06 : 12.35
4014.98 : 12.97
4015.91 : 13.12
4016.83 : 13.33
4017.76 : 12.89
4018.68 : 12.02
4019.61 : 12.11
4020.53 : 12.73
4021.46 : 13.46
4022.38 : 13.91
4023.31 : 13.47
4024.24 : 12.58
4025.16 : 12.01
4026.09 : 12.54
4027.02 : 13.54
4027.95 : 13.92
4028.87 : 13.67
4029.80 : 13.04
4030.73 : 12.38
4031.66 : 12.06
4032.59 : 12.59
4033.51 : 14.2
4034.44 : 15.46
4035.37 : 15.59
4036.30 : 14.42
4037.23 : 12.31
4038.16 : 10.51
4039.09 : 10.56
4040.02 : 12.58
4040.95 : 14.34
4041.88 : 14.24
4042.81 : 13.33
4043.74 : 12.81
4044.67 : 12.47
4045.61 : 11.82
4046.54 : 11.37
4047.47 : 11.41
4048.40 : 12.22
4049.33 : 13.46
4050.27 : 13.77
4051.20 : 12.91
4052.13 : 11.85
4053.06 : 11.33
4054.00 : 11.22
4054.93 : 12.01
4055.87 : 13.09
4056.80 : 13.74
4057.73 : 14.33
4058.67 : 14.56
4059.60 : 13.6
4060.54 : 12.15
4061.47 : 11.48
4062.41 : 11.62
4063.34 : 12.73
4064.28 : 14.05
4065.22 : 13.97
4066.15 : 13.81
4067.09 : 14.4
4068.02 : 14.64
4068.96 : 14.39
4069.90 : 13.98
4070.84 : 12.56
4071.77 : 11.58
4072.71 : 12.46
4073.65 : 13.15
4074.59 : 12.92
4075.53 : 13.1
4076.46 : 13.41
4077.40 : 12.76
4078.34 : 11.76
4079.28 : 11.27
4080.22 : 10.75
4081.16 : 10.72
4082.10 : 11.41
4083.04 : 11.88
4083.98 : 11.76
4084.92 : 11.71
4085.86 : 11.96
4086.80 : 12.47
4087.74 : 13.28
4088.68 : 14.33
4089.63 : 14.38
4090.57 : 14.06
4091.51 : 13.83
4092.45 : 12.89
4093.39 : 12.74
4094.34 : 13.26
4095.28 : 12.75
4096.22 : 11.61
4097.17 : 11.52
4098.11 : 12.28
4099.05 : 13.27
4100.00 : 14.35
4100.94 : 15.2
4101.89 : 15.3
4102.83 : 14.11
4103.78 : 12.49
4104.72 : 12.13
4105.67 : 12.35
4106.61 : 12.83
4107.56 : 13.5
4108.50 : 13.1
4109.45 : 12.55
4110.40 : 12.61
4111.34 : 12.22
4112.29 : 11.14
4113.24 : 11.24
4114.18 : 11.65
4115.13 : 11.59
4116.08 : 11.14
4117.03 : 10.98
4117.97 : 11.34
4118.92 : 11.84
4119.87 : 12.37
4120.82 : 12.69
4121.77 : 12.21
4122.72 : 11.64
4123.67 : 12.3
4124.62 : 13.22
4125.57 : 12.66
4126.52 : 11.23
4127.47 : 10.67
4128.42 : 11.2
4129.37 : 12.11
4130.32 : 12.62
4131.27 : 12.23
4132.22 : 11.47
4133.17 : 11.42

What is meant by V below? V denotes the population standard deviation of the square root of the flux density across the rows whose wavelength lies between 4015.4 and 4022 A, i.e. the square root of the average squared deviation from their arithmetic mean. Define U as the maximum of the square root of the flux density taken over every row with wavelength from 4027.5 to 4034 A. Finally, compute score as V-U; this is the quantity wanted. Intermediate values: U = 3.77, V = 0.073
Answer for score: -3.7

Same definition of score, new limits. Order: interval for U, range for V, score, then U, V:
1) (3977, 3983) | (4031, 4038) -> -3.4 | 3.58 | 0.185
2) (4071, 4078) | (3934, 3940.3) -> -3.6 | 3.66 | 0.064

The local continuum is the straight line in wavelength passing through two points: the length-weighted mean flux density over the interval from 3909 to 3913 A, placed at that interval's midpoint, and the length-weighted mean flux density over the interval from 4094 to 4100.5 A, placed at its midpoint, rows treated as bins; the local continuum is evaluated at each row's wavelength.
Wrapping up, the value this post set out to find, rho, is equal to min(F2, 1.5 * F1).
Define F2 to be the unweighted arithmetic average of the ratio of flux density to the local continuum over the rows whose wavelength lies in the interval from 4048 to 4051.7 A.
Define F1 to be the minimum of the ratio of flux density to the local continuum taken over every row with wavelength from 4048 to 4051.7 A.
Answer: 1.00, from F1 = 0.93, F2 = 1.00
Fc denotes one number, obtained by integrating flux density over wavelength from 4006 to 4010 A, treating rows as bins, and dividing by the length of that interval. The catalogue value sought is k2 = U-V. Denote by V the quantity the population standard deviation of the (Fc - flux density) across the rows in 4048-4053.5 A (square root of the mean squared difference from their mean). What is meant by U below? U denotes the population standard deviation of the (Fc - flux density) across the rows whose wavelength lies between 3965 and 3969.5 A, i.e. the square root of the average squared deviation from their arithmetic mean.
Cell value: -0.5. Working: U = 0.3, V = 0.87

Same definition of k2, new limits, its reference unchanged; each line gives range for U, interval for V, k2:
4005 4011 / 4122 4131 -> -0.3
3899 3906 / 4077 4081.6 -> -0.1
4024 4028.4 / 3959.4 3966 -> 0.2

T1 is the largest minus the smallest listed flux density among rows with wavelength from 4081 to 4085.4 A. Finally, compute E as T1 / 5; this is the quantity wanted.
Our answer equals 0.23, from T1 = 1.2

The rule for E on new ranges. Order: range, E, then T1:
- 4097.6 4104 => 0.60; 3.0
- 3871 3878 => 1.23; 6.2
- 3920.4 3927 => 0.44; 2.2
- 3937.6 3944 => 0.33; 1.6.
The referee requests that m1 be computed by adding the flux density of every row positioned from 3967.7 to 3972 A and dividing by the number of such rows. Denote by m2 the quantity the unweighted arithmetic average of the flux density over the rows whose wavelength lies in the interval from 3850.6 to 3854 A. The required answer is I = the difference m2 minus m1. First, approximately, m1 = 13.7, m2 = 12.2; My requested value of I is -1.5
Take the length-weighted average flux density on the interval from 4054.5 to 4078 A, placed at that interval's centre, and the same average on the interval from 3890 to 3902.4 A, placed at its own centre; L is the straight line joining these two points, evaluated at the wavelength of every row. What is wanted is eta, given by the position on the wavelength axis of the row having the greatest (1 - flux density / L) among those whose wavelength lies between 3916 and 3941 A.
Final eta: 3933.54 A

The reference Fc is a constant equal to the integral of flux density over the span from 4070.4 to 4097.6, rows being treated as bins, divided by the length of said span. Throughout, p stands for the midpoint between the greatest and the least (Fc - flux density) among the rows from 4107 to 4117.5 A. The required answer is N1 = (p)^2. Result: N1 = 0.06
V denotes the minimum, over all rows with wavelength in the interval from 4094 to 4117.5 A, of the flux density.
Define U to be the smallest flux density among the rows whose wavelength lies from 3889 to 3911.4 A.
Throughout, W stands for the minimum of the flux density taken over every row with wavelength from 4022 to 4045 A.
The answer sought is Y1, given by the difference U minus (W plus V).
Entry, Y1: -10.9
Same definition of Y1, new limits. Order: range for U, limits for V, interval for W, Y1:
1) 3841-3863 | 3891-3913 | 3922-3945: -9.7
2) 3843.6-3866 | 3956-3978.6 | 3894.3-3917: -12.1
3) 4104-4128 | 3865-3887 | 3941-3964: -9.7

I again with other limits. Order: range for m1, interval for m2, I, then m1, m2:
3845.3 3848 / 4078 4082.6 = -2.1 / 13.3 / 11.2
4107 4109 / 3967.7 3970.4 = 1.3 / 13.3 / 14.6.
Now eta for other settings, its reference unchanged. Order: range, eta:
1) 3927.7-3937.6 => 3933.54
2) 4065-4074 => 4071.77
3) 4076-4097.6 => 4081.16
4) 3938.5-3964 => 3940.79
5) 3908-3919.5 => 3917.27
